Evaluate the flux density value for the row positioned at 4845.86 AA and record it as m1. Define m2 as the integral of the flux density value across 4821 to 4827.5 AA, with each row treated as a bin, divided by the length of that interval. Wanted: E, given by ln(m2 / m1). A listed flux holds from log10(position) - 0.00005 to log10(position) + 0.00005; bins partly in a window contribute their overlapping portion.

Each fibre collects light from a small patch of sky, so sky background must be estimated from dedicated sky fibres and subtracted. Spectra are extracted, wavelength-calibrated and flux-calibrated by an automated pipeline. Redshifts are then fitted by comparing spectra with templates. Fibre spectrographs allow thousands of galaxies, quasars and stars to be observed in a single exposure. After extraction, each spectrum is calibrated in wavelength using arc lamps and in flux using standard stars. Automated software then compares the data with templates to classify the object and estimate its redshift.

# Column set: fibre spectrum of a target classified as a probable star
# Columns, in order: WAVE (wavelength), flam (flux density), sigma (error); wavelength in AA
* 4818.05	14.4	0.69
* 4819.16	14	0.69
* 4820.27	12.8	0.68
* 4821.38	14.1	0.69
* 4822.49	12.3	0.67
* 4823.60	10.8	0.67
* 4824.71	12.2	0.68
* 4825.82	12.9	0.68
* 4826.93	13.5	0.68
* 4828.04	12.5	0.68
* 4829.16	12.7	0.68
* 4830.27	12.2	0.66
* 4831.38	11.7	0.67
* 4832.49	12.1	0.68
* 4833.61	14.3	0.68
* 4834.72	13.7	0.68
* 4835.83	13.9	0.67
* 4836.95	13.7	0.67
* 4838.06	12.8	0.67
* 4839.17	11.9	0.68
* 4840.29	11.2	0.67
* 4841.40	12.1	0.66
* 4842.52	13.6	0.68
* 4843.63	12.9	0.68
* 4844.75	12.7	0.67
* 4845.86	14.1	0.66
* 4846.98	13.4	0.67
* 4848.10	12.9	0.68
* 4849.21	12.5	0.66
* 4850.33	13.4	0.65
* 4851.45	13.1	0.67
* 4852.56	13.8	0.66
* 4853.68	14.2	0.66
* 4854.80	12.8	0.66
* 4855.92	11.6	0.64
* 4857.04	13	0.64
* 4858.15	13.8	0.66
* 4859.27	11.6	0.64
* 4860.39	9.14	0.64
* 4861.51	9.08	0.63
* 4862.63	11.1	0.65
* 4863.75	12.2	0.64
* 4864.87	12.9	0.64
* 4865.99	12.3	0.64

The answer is -0.11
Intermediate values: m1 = 14.1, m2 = 12.6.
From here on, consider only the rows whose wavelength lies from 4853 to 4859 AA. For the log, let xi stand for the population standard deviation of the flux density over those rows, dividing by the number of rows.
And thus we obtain 0.9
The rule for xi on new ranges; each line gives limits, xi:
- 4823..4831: 0.8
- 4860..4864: 1.3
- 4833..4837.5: 0.2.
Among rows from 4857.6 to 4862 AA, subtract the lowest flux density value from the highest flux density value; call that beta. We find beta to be 4.7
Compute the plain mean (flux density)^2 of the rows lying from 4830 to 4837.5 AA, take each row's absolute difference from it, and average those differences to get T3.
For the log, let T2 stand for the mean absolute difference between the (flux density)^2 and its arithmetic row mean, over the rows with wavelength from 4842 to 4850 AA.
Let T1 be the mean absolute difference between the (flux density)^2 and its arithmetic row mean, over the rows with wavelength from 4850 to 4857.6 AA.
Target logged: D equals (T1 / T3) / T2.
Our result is 0.05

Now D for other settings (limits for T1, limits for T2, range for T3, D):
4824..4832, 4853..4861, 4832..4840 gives 0.02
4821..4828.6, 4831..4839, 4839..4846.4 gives 0.05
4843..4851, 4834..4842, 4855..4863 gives 0.02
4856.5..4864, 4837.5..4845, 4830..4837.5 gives 0.09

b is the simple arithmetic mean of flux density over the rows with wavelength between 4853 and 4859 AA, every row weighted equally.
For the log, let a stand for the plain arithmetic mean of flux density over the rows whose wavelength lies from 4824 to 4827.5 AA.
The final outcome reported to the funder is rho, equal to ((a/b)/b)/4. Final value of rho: 0.0188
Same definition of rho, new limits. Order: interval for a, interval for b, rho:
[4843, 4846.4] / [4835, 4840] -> 0.0194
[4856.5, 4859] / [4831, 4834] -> 0.0208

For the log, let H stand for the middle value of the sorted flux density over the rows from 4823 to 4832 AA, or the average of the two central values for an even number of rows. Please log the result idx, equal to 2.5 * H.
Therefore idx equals 30.9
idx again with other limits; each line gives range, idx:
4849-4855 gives 33.1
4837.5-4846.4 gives 31.9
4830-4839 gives 33.1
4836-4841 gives 30.9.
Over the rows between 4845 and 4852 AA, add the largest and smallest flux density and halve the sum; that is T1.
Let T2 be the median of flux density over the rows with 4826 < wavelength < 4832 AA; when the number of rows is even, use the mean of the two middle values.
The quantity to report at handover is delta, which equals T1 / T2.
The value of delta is 1.06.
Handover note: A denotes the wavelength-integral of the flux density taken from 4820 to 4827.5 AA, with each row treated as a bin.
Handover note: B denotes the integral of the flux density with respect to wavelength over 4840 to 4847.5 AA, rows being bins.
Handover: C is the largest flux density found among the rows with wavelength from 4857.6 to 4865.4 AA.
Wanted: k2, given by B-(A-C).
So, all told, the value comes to 15.7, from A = 95.0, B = 97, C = 13.8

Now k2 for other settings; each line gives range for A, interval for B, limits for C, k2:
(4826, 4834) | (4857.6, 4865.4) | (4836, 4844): 1.1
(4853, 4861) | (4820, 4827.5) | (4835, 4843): 10.4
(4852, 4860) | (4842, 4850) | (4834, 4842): 16.0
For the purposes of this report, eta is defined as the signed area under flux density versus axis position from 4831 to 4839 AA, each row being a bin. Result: 105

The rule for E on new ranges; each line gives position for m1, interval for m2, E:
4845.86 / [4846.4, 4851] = -0.08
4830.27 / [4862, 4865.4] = -0.02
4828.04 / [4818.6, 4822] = 0.08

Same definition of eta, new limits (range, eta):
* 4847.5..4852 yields 58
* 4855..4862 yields 80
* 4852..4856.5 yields 59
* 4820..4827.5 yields 95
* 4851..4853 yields 27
